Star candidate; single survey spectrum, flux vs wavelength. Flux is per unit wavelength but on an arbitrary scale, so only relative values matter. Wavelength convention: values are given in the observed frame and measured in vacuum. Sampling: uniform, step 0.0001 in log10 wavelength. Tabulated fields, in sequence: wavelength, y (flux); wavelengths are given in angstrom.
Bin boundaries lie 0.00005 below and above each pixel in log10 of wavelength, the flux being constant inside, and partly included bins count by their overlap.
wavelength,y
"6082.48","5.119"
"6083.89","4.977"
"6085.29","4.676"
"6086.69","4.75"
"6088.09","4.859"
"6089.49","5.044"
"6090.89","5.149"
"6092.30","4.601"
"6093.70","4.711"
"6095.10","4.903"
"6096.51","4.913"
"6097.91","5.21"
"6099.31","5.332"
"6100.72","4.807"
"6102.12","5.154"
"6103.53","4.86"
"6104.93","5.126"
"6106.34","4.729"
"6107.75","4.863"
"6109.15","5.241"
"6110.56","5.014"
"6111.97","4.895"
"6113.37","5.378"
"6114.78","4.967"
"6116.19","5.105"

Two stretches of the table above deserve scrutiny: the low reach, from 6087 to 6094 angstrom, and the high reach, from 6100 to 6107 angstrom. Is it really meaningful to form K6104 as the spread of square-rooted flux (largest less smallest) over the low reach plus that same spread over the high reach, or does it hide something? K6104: 0.220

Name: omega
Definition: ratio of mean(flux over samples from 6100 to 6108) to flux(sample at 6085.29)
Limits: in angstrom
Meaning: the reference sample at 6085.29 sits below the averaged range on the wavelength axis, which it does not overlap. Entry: 1.053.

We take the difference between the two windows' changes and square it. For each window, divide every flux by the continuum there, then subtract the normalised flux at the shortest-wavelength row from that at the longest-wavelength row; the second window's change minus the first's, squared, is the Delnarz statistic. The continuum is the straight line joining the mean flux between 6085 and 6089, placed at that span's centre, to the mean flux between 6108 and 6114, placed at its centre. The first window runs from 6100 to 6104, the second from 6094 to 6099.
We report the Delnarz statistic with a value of 0.0026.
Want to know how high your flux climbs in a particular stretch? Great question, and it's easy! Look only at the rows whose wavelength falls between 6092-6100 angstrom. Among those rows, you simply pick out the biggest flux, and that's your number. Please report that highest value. 5.332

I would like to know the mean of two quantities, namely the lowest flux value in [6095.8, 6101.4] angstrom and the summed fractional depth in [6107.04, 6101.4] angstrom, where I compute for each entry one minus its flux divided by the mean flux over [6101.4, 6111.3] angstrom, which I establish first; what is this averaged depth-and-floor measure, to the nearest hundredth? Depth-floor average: 2.42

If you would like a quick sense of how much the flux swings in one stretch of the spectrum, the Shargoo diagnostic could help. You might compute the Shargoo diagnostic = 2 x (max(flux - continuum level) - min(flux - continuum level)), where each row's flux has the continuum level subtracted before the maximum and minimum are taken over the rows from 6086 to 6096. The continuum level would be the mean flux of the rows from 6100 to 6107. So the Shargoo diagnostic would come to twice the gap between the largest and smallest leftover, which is 1.10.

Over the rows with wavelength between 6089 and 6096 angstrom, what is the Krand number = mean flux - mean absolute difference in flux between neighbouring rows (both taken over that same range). 4.64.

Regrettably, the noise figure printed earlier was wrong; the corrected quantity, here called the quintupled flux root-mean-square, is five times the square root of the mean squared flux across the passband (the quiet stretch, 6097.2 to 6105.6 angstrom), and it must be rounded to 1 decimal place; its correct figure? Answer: 25.4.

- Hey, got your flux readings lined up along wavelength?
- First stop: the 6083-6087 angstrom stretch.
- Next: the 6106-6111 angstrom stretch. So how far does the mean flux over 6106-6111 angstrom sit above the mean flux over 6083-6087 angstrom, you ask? 0.16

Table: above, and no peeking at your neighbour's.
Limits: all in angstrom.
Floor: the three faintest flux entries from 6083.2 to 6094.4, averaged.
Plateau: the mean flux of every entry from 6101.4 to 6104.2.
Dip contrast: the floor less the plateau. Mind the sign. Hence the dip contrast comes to -0.34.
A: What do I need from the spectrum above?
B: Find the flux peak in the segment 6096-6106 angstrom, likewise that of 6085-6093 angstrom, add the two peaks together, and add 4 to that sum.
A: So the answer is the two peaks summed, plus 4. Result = 14.5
